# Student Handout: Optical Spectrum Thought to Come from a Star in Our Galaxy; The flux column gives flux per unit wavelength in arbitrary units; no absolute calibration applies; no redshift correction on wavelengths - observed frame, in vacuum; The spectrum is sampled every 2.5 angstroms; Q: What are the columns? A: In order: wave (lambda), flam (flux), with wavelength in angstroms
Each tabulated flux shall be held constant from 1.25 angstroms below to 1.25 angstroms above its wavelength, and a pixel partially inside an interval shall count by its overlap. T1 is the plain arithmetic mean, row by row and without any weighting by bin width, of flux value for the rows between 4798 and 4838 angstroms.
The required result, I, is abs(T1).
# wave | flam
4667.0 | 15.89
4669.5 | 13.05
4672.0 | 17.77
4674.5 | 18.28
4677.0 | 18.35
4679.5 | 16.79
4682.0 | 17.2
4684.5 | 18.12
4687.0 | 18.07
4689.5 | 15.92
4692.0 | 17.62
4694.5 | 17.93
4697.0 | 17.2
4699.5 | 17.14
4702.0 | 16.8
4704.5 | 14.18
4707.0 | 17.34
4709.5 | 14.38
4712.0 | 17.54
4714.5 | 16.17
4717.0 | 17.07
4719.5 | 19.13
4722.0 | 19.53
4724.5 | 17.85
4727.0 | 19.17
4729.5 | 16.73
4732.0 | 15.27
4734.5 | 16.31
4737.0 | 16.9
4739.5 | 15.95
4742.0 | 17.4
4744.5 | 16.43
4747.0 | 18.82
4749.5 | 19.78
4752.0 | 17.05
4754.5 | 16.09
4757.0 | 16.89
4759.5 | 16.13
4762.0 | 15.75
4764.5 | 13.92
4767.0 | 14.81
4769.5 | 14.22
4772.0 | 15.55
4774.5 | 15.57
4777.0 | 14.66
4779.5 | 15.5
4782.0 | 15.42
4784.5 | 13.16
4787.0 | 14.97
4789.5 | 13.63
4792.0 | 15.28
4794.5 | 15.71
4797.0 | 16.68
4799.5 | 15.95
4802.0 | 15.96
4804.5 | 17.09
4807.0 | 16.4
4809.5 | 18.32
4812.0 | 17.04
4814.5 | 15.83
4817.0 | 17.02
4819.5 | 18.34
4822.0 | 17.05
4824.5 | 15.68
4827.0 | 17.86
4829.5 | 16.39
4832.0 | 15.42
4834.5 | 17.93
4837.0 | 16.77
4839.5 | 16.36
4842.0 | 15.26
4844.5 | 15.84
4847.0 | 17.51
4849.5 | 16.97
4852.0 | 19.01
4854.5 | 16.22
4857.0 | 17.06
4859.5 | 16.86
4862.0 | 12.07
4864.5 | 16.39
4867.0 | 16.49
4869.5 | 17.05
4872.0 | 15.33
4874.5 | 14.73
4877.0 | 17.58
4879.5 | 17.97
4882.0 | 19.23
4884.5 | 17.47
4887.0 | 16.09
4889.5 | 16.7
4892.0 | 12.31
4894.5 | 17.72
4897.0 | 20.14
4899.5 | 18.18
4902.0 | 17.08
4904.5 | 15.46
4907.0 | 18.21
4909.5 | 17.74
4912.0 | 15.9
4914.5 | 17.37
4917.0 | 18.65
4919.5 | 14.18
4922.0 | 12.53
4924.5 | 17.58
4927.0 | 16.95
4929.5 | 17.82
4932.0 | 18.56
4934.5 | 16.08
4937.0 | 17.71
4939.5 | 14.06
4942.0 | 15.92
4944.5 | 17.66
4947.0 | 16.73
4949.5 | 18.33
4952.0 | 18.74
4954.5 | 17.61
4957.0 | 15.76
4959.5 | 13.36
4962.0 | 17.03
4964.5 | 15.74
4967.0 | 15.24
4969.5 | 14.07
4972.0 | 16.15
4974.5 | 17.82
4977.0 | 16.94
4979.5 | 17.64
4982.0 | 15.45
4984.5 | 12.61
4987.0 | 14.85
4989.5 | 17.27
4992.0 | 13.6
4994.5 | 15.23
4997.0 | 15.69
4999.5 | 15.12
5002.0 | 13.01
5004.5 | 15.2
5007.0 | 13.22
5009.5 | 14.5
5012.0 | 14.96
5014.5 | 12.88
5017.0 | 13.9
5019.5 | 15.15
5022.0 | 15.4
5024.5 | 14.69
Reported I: 16.82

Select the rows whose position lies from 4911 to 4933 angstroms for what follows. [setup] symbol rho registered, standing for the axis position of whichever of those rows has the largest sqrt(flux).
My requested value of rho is 4917.0 angstroms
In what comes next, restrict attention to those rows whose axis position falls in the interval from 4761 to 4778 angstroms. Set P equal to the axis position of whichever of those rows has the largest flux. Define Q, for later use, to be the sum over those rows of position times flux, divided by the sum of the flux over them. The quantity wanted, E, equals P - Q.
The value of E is -7.5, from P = 4762.0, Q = 4769.5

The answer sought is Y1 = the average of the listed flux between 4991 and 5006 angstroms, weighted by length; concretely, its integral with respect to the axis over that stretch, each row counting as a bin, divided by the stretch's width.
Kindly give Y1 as 14.6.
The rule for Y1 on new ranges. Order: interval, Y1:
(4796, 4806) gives 16.4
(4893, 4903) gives 18.2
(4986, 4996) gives 15.3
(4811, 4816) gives 16.4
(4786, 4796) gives 14.9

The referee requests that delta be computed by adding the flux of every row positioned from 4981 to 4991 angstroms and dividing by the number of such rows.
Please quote 15.0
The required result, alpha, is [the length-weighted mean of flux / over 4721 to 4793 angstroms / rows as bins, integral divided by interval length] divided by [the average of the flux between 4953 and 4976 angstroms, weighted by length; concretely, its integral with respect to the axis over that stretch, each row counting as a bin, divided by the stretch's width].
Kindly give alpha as 1.02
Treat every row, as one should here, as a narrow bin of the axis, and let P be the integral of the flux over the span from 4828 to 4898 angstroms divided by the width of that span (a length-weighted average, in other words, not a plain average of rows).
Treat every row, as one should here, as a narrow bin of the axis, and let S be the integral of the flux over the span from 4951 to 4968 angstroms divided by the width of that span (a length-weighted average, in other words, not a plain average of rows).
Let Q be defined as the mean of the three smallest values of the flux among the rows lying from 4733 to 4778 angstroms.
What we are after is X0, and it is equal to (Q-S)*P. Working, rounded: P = 16.6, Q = 14.3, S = 16.2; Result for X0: -32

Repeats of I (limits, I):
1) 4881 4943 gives 16.79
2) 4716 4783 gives 16.59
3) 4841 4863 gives 16.31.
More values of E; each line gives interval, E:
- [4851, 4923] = 10.1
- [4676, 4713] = -17.1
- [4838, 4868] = -1.1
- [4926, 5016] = -17.1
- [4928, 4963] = 6.5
